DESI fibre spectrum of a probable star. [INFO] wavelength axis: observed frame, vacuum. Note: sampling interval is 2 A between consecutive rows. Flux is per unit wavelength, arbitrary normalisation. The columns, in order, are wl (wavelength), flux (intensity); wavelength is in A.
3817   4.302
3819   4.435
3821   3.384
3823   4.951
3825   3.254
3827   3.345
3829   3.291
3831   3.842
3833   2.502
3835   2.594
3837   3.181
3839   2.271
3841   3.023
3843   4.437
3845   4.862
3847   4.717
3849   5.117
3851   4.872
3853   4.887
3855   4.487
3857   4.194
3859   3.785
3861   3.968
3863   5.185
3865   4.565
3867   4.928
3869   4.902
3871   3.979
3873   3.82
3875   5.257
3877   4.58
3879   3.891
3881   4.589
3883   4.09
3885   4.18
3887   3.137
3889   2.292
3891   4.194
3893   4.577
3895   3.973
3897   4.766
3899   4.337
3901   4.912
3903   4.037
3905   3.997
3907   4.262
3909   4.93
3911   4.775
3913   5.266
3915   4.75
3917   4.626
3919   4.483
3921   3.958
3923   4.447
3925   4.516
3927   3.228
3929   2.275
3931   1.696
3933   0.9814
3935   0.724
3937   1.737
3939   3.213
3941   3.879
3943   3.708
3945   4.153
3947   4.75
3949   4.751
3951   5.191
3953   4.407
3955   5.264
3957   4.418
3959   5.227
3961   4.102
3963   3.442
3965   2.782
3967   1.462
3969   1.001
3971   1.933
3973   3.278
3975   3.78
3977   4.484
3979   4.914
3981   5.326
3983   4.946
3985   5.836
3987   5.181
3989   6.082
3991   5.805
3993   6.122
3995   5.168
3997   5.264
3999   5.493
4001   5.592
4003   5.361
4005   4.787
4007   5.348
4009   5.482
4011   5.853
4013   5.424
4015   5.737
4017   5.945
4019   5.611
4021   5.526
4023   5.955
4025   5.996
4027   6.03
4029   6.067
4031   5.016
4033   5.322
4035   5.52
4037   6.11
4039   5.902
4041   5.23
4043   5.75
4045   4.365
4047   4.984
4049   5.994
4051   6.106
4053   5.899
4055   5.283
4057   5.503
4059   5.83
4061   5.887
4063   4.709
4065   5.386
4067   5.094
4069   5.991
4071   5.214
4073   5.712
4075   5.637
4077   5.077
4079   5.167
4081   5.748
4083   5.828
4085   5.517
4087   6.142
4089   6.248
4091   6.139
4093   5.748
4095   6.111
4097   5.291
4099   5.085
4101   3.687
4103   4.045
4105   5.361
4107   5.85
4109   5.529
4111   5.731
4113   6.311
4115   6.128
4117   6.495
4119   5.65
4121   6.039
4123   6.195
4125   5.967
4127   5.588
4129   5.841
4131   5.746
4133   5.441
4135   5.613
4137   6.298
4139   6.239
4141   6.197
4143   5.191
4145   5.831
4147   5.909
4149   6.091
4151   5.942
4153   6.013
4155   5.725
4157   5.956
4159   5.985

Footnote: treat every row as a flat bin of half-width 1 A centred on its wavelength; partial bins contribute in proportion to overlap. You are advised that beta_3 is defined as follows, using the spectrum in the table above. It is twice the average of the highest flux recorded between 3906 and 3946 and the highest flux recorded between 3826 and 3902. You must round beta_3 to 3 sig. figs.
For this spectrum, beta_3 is 10.5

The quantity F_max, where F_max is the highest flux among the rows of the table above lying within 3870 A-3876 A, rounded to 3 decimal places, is 5.257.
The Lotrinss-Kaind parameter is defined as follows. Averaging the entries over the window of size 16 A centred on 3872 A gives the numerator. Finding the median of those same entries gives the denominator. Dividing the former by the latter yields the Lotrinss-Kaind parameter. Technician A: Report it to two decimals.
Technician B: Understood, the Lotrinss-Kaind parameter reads 0.98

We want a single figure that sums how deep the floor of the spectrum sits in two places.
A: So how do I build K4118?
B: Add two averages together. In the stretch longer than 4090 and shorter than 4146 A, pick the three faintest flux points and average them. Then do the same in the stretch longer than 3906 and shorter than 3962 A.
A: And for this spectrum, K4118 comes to 5.4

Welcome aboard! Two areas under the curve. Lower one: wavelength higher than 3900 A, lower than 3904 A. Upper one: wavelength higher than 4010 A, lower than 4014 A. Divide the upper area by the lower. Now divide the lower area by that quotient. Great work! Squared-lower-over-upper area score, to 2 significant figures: 14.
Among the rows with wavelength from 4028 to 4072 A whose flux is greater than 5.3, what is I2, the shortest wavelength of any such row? 4029 A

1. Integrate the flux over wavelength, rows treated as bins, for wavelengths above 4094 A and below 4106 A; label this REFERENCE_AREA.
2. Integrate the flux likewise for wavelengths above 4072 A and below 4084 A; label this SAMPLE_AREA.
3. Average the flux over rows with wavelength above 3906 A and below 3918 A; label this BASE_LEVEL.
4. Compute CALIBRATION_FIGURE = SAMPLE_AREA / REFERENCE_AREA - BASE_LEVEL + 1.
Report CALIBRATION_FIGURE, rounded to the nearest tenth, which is -2.6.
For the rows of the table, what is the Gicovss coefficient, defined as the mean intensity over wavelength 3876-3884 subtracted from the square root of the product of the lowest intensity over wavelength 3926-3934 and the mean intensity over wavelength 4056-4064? -2.0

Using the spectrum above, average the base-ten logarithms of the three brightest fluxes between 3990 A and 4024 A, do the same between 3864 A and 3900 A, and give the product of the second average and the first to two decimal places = 0.55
